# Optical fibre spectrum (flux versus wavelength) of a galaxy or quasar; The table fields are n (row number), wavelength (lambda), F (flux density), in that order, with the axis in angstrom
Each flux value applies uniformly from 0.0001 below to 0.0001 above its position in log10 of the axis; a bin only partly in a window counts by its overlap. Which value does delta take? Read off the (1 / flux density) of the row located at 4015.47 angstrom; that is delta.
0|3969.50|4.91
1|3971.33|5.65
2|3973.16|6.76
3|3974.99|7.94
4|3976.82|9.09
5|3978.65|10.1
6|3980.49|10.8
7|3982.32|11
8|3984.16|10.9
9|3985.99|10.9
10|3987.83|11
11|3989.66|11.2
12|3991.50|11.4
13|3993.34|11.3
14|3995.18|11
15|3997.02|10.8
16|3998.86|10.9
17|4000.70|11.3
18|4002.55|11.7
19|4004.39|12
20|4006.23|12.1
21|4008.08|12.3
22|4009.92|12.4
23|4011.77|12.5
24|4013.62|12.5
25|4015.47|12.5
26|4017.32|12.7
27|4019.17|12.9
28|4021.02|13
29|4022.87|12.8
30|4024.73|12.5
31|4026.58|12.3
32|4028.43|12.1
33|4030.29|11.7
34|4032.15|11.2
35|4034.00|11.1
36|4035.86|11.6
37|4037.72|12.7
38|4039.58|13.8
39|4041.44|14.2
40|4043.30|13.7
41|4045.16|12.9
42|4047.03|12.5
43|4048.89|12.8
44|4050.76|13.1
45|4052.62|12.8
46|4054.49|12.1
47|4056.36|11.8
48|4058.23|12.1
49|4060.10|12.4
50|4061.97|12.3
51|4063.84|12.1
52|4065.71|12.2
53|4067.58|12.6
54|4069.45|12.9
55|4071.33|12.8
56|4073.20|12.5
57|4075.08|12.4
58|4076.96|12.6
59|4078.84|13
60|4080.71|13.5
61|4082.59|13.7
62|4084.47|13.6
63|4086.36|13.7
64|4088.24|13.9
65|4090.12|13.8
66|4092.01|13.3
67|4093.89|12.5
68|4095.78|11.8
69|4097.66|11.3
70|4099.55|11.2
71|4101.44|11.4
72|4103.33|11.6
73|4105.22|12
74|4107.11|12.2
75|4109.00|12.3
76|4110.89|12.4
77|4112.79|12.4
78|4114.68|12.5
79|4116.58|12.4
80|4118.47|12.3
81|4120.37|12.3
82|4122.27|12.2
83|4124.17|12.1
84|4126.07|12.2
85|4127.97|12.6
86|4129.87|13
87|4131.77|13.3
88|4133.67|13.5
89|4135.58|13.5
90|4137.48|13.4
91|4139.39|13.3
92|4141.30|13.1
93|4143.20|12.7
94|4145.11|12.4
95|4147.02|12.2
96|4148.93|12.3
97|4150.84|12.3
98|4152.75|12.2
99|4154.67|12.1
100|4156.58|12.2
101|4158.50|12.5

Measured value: 0.0800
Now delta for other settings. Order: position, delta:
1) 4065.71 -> 0.0820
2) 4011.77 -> 0.0800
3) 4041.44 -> 0.0704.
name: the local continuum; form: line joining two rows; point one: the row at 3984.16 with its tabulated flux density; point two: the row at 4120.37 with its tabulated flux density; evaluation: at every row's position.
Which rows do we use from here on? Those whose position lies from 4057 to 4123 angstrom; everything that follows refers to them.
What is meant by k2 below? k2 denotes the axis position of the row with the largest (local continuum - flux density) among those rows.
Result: 4099.55 angstrom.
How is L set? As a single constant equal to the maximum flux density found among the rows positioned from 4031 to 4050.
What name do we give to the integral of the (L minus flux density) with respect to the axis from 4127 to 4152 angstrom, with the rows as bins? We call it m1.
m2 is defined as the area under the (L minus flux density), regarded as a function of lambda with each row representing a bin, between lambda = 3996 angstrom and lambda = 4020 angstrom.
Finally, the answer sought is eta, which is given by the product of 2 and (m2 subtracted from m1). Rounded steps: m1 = 33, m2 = 52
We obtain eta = -38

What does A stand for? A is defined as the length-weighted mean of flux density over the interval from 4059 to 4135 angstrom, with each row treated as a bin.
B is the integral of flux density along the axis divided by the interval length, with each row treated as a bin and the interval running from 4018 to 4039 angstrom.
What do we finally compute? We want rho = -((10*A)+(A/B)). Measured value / -127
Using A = 12.6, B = 12.2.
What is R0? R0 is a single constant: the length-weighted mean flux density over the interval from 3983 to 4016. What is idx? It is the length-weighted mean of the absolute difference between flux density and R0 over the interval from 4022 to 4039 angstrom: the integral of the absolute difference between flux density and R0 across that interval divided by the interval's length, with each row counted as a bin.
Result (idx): 0.64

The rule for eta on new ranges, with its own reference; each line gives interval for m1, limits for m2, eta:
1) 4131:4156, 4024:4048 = -11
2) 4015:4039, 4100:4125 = -9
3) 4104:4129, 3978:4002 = -59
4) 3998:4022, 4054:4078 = 8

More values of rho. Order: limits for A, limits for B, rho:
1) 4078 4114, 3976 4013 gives -127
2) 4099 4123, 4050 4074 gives -122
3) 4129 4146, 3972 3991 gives -133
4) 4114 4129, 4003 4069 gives -124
